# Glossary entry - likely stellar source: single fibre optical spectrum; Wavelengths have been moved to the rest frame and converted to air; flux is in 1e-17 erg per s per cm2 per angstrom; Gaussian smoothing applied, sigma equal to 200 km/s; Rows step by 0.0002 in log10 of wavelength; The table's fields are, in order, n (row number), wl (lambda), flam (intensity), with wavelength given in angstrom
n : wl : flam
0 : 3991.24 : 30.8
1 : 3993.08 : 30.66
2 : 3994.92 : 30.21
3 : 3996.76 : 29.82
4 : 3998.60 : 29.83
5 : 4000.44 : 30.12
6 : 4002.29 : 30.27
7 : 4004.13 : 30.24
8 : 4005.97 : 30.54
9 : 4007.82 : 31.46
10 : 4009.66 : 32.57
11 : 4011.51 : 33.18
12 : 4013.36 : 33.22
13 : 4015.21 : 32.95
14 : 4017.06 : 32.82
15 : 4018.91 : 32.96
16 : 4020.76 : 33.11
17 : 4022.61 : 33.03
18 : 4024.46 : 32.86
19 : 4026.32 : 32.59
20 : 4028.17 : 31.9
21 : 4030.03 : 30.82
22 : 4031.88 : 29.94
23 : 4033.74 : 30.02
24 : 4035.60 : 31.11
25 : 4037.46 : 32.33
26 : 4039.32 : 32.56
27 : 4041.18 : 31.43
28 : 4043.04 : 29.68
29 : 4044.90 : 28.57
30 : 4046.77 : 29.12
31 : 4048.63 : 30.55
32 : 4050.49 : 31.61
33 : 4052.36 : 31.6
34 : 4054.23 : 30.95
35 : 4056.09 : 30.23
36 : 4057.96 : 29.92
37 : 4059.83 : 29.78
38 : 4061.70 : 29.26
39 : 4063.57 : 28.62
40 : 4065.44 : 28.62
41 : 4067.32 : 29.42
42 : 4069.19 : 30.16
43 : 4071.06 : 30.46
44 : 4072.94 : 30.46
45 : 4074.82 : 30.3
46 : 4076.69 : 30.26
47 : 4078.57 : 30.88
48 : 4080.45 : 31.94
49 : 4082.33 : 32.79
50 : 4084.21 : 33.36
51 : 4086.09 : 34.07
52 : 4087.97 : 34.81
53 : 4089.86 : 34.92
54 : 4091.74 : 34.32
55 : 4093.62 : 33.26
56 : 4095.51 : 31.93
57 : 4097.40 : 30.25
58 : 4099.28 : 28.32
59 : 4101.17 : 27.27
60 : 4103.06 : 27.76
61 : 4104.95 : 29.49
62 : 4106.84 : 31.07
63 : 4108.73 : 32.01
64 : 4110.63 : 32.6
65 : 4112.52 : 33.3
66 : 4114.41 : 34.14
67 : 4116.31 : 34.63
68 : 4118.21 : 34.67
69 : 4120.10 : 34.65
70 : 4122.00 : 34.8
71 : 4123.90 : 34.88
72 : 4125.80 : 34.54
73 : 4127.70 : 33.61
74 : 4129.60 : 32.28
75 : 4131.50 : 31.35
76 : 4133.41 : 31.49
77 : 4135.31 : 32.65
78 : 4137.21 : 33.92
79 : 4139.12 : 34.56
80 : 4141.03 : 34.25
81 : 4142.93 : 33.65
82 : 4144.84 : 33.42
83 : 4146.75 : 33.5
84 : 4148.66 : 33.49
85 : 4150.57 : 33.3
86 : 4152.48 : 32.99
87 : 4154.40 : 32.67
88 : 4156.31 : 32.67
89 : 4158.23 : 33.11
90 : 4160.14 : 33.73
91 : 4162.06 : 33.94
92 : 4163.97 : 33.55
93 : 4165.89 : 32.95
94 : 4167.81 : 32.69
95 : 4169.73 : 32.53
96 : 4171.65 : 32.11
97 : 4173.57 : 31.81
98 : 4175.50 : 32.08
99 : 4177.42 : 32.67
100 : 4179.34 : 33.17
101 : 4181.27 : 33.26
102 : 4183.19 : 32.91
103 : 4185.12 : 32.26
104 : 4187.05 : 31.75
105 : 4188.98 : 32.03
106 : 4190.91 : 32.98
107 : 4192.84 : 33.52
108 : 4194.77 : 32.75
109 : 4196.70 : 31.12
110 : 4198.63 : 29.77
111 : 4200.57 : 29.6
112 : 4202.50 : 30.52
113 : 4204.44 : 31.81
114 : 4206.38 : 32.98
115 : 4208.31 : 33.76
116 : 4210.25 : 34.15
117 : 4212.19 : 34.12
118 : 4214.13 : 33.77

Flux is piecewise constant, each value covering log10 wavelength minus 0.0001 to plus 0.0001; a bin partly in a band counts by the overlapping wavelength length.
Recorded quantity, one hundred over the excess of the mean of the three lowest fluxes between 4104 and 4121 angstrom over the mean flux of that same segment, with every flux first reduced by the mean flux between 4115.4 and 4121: -48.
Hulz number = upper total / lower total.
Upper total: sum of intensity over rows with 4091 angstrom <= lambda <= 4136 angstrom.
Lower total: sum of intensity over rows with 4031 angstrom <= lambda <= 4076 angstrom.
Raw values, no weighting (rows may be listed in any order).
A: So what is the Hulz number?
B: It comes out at 1.07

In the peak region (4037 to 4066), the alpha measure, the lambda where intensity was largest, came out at 4039.32 angstrom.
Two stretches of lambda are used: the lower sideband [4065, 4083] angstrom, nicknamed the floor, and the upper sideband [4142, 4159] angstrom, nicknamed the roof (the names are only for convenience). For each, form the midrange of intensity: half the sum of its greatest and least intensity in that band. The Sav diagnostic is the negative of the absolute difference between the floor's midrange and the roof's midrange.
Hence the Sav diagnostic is -2.5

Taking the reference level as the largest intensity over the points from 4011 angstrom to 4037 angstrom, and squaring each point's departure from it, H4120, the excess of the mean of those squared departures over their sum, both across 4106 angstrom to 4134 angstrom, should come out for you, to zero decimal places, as -26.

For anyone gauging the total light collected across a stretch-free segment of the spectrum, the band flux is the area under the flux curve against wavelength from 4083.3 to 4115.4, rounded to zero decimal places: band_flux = 1025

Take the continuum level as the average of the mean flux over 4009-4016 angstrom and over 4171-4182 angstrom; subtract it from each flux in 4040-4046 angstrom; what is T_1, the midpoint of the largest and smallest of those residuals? -2.7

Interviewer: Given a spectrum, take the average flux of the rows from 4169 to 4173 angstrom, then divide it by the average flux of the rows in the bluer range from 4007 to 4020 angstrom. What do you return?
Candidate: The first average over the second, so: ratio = 0.99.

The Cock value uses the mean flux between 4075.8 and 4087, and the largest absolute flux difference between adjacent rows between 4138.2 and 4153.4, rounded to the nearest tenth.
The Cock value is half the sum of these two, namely 16.4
